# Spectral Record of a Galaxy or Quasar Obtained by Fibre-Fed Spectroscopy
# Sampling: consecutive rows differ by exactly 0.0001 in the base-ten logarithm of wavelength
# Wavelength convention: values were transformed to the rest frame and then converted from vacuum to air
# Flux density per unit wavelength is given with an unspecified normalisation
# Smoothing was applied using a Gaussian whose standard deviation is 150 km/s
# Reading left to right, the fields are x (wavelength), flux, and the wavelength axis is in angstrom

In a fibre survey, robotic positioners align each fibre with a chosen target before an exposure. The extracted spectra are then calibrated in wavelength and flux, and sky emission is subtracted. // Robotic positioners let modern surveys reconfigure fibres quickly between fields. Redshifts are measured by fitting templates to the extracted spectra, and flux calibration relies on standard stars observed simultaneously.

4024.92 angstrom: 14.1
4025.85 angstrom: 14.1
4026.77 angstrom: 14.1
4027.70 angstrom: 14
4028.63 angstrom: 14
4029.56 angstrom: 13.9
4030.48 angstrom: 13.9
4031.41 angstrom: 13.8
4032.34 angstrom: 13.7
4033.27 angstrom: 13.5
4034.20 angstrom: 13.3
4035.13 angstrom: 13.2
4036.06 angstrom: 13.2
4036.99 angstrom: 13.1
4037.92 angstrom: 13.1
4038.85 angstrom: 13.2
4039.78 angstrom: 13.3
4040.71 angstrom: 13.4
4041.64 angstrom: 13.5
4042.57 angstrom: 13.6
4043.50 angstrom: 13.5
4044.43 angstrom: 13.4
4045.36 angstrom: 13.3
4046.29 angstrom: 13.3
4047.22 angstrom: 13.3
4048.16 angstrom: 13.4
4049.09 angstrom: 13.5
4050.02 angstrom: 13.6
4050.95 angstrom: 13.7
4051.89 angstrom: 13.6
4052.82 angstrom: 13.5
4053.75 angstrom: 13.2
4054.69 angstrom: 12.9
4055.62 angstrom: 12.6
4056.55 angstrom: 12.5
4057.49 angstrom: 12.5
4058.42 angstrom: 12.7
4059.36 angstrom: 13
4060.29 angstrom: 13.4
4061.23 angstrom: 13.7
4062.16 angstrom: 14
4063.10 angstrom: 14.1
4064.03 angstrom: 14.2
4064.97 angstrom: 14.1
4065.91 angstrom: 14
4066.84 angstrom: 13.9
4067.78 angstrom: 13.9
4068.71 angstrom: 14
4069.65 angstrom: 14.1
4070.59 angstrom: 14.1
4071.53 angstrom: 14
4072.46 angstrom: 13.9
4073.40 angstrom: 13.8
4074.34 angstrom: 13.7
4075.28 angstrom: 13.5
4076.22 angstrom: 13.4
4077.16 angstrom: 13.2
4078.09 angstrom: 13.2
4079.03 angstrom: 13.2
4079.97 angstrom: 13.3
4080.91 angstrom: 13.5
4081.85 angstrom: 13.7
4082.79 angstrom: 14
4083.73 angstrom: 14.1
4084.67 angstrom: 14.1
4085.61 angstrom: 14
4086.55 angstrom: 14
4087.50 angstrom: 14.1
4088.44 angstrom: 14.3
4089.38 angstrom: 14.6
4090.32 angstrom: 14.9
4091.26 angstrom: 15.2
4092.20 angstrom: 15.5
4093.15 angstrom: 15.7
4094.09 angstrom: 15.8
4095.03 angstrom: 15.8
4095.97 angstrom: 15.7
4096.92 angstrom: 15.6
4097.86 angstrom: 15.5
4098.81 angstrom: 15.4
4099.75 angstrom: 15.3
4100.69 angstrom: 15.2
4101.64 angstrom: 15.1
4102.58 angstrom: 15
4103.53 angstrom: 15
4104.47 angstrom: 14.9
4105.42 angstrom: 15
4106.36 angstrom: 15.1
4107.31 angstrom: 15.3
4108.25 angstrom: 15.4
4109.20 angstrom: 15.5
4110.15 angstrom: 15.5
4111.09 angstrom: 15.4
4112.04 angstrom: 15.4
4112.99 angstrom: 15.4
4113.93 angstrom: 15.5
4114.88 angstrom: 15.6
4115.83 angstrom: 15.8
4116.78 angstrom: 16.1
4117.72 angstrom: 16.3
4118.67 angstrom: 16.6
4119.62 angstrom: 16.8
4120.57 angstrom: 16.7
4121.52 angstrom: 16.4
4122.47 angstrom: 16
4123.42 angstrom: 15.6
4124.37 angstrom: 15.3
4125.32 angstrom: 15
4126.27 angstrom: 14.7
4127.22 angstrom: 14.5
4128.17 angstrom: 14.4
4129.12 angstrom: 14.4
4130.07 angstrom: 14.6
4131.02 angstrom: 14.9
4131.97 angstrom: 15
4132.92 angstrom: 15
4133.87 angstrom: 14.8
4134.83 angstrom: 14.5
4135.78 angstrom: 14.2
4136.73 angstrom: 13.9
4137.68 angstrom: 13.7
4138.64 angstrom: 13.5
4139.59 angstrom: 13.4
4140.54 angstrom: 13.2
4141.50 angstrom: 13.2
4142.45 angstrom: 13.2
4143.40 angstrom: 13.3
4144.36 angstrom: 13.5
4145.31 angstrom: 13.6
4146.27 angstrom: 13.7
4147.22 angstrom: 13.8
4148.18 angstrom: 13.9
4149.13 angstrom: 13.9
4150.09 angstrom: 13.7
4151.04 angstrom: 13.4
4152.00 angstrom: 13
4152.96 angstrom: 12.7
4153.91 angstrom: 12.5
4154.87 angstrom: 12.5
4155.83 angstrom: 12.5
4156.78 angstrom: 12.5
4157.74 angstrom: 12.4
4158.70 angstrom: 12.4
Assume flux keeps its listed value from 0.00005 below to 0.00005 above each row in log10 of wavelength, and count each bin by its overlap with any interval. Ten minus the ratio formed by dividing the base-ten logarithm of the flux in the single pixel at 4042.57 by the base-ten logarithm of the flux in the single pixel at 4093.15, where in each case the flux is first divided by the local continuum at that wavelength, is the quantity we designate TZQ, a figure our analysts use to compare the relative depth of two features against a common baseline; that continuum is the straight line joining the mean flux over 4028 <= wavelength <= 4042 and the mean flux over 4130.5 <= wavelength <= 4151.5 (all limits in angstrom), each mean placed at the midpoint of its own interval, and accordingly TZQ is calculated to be 9.9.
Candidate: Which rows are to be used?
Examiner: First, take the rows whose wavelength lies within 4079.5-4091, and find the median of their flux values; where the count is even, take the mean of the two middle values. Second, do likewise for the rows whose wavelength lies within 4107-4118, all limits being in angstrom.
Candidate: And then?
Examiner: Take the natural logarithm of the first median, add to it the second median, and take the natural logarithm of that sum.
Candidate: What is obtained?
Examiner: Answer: 2.90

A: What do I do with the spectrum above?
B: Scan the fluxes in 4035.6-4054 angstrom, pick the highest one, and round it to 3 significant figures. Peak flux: 13.7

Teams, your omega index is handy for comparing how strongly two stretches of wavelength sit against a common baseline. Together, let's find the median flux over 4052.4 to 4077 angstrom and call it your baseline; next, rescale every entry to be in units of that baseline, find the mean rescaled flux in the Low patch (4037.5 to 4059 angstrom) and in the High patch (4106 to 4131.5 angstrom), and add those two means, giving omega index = 2.09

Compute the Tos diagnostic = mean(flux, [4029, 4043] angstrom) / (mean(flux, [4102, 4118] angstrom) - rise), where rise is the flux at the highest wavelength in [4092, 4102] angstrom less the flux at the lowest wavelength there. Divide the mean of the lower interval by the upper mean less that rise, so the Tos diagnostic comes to 0.85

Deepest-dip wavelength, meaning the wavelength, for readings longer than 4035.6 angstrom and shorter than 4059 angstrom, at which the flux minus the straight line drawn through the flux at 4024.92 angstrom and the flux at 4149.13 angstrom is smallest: 4056.55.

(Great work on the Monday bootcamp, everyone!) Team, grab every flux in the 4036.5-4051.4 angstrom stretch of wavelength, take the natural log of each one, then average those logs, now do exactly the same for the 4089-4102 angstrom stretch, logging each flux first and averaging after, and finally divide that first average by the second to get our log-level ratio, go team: 0.95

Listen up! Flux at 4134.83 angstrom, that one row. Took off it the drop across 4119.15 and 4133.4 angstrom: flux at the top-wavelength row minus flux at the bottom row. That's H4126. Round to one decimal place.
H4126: 16.3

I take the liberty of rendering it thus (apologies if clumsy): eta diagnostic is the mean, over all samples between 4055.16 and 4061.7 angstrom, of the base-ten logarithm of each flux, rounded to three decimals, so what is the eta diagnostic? 1.111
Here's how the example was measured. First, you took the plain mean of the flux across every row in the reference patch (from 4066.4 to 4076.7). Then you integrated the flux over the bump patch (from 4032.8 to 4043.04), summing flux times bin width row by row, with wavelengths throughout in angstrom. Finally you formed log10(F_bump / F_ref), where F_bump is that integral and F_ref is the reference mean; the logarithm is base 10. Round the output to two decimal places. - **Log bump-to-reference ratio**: 0.99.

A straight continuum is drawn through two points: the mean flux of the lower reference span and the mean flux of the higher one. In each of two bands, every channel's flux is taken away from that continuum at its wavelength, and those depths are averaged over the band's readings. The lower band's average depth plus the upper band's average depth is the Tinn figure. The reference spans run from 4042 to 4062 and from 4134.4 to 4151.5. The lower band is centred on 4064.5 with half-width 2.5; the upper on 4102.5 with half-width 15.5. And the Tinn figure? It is -2.6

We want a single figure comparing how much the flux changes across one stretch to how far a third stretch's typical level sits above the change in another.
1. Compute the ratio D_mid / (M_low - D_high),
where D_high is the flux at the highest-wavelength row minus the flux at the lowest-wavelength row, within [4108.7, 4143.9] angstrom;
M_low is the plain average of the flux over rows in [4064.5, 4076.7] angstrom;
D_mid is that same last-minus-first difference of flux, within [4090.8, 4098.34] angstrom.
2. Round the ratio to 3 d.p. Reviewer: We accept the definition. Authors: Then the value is 0.019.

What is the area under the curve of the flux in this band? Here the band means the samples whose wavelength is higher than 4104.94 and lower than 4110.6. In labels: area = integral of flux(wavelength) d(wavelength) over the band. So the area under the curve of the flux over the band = 87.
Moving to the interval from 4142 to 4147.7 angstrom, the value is 77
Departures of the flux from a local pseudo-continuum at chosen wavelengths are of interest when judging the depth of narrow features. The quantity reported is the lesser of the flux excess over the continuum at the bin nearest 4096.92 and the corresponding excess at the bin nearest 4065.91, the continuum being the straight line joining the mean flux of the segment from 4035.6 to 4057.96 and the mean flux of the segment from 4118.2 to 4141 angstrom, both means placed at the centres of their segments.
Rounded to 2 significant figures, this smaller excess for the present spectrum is 0.37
